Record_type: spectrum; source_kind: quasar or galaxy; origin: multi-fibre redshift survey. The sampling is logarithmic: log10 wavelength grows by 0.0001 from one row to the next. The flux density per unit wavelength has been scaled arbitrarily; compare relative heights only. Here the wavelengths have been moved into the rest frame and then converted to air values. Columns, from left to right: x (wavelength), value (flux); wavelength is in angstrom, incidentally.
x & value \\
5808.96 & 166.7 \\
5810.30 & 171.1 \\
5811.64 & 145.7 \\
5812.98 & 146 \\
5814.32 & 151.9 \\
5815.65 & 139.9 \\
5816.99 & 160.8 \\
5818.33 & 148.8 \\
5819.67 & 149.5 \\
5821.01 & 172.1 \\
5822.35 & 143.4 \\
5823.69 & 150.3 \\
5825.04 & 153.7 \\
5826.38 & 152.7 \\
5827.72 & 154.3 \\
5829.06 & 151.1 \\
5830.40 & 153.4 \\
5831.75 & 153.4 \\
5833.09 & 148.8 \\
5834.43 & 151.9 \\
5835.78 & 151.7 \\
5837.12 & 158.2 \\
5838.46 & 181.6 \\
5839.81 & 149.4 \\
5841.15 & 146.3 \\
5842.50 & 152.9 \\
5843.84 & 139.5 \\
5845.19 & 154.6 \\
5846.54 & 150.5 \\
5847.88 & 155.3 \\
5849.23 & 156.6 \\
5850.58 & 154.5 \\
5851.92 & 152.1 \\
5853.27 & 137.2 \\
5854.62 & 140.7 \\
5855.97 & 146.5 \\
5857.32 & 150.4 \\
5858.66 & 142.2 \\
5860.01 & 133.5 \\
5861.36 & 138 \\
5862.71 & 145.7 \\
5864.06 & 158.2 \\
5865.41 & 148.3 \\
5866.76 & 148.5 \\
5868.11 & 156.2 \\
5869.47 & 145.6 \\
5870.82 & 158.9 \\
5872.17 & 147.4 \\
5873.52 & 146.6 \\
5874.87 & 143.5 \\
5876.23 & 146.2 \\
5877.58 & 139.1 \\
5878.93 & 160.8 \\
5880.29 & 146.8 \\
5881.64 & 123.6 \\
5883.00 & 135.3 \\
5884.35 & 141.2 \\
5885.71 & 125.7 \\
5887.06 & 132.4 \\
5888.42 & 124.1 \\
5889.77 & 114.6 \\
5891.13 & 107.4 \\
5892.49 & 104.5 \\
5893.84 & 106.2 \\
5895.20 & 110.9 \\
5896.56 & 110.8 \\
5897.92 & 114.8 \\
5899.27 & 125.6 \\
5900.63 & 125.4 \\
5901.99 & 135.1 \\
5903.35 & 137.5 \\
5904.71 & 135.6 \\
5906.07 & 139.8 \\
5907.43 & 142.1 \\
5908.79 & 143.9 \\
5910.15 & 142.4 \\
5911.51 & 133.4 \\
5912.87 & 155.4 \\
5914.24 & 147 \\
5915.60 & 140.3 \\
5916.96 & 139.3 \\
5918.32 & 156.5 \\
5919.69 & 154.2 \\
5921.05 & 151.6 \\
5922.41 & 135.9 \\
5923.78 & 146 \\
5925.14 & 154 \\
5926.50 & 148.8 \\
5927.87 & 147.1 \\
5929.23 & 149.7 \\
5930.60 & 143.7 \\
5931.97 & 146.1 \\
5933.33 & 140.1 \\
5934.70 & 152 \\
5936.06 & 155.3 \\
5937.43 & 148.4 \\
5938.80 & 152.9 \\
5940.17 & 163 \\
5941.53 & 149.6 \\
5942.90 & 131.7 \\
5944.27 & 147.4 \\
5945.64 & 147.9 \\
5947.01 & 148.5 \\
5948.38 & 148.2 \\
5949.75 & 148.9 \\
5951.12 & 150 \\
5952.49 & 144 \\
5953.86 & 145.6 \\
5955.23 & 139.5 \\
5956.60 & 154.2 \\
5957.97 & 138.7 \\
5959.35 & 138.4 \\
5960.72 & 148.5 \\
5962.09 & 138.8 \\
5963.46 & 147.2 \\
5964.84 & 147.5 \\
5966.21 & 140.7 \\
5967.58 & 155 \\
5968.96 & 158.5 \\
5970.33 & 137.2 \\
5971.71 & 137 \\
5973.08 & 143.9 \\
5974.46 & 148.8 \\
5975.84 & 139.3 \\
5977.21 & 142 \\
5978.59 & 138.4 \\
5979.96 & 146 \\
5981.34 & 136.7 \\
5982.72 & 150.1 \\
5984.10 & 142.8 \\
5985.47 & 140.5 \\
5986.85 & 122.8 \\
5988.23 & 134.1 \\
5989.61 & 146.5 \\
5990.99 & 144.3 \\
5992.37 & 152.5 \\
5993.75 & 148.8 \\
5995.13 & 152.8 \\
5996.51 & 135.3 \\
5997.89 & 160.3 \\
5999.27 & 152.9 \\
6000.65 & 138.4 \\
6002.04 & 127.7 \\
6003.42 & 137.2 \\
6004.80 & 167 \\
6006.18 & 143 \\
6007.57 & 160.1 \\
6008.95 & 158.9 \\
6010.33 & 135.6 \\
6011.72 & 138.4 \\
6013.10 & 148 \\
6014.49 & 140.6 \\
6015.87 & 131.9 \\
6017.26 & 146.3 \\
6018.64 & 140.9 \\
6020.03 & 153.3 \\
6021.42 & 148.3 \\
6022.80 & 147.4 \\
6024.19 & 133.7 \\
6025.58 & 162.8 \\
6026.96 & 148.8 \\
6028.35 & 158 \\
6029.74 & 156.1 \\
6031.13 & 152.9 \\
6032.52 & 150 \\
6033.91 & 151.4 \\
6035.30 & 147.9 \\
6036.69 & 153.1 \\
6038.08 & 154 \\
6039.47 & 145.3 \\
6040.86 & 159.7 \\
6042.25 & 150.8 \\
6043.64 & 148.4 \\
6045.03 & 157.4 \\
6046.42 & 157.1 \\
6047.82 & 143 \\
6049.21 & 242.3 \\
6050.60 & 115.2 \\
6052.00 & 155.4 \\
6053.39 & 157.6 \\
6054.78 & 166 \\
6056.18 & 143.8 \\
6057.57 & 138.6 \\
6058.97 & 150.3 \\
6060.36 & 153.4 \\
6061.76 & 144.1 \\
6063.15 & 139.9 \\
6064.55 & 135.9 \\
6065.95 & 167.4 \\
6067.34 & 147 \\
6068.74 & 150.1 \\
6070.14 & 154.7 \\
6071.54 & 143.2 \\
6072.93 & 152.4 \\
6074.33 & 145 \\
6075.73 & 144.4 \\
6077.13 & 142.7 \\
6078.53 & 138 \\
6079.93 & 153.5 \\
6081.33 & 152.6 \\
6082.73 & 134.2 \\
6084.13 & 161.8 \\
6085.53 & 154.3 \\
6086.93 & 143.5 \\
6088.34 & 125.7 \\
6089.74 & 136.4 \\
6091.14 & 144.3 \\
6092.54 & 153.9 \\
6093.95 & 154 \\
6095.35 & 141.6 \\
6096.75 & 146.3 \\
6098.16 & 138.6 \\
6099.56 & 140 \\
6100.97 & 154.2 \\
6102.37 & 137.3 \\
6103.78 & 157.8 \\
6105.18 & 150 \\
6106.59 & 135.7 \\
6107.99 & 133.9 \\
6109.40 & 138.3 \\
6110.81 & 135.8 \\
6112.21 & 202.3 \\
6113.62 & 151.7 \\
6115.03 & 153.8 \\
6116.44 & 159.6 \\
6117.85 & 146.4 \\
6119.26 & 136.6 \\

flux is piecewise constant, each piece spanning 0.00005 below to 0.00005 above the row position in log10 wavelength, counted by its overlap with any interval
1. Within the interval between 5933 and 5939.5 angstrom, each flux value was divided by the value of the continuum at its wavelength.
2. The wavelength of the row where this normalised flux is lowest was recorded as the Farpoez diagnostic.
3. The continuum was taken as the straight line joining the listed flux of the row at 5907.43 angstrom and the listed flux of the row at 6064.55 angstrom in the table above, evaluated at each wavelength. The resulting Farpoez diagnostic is 5933.33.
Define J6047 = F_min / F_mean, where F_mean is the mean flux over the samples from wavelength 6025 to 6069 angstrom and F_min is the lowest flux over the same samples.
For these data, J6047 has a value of 0.752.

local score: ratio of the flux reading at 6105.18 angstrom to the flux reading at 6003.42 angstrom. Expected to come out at 1.09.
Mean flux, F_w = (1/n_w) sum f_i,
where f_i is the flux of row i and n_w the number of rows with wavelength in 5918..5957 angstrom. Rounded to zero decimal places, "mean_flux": 148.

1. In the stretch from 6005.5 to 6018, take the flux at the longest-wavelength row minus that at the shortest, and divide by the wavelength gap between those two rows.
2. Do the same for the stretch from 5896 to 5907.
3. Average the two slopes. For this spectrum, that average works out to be 1.7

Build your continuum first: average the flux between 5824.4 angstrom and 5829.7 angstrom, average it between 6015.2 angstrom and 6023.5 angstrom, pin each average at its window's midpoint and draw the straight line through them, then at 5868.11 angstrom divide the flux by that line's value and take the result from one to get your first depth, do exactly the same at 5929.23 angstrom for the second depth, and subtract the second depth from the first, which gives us -0.025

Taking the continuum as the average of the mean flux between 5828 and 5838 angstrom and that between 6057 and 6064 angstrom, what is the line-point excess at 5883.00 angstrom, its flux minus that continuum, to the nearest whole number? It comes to -14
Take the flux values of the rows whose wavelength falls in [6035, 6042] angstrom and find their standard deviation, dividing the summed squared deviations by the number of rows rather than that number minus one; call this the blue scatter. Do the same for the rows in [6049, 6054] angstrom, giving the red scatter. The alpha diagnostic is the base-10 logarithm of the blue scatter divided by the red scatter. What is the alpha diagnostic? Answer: -0.96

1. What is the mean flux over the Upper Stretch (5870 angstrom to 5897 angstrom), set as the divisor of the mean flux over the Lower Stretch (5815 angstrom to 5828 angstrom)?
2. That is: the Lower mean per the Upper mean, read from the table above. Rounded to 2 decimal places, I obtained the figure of 1.16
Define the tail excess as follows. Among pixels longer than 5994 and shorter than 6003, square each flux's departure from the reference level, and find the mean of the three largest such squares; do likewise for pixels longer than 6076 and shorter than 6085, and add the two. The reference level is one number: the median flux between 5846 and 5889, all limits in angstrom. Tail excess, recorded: 374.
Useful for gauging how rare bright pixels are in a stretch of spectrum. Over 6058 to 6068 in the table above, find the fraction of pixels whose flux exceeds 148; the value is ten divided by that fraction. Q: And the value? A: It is 23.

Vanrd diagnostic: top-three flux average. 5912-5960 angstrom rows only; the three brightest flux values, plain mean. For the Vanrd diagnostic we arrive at 158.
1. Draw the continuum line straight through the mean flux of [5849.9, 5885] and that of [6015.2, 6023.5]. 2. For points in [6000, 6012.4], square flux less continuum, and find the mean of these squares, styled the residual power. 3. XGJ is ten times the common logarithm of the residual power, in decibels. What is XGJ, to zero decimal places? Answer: 22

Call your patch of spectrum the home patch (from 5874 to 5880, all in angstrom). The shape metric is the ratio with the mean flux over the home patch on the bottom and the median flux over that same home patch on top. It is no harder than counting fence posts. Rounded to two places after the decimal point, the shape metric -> 0.98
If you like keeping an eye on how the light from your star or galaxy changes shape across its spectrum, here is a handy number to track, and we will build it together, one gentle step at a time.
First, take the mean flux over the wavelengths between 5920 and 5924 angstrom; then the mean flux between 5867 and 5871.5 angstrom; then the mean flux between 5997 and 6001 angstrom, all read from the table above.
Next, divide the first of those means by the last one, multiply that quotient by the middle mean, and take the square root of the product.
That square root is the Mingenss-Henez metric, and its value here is 12.1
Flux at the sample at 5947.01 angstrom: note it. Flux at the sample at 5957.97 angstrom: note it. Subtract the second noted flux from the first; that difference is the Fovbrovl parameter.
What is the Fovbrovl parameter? 10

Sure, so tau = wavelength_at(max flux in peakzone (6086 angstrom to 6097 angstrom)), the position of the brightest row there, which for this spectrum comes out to 6093.95 angstrom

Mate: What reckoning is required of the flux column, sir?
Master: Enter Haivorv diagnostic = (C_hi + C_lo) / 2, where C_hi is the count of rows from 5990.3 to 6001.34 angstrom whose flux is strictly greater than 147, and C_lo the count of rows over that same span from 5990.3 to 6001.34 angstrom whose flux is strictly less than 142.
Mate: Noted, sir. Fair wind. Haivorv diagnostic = 3.5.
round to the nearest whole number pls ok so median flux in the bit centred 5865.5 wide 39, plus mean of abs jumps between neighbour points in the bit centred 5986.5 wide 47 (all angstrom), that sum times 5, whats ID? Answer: 783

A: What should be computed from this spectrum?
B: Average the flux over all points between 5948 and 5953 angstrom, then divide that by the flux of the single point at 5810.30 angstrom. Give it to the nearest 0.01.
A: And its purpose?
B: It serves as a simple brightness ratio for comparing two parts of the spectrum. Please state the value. 0.86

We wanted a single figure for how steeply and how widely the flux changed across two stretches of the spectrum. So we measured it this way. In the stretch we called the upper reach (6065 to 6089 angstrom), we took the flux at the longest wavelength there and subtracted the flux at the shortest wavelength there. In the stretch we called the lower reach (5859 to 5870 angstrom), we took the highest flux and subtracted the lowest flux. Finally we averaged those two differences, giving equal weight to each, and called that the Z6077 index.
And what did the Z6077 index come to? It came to -8.5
